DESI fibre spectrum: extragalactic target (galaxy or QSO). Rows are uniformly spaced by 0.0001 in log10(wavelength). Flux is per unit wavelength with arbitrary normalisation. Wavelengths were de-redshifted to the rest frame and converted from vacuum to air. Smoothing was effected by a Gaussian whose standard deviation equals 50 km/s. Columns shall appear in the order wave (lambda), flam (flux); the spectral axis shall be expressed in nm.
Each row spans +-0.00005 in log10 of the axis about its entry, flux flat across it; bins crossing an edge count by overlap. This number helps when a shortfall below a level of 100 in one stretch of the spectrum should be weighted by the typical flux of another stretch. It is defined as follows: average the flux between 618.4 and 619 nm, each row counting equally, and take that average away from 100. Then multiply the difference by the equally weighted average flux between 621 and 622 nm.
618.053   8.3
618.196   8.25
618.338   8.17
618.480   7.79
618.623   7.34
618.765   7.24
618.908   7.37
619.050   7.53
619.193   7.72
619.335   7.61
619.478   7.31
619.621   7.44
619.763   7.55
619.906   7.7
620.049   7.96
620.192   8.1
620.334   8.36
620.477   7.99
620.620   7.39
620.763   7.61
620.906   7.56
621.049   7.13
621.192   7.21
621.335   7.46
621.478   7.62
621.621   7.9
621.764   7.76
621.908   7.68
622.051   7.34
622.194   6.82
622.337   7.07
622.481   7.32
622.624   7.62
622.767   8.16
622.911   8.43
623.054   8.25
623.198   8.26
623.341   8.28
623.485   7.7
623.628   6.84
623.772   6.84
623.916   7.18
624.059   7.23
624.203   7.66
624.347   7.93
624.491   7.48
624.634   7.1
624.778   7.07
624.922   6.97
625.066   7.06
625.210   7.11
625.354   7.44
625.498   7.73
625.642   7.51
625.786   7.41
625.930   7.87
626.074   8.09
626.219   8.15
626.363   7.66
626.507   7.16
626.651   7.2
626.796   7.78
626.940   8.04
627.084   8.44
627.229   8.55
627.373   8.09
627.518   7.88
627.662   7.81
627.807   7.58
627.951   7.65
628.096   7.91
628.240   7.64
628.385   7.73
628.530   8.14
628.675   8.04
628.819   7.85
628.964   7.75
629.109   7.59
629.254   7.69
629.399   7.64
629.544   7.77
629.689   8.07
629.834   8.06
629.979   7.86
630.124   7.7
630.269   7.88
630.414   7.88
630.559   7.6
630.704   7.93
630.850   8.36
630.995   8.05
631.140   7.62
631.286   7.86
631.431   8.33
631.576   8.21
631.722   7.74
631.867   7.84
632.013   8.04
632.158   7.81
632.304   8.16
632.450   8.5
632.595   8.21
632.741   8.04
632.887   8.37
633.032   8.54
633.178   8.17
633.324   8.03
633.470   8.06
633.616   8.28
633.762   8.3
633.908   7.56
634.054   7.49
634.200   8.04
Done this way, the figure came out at 698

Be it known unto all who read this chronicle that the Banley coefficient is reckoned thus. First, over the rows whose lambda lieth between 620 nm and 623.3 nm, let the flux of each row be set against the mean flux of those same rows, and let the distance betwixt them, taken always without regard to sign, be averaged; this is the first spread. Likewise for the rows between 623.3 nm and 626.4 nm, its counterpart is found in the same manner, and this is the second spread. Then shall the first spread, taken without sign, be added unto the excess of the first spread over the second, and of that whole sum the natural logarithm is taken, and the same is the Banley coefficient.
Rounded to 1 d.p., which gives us -1.0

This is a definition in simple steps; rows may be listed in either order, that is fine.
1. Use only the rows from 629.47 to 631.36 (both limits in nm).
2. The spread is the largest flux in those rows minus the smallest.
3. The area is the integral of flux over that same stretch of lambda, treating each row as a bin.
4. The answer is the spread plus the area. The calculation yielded 15.7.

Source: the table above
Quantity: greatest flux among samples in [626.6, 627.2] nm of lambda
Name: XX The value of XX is 8.44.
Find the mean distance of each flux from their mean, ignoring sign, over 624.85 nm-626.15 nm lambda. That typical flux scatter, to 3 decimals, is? 0.297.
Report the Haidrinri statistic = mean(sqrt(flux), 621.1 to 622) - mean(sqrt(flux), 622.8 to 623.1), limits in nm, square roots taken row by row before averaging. -0.13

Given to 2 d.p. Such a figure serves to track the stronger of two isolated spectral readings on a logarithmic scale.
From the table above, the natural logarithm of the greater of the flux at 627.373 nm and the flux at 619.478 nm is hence 2.09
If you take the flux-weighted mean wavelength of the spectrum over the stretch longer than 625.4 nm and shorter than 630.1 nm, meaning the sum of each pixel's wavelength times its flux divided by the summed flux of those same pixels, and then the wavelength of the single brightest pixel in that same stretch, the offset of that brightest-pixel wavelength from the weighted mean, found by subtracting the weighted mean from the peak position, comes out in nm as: -0.51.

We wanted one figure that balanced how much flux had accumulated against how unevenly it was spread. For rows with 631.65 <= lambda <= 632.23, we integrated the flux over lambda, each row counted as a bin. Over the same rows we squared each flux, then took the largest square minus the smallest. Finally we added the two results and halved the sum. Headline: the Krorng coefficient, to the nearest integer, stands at 5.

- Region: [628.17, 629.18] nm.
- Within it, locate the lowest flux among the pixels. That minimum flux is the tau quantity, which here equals 7.59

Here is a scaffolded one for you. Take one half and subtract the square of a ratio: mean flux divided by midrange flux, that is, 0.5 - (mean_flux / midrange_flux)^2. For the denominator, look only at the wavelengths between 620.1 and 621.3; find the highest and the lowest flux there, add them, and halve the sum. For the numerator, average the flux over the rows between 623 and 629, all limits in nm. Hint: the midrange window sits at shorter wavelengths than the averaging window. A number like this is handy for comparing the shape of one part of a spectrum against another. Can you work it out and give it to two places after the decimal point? -0.48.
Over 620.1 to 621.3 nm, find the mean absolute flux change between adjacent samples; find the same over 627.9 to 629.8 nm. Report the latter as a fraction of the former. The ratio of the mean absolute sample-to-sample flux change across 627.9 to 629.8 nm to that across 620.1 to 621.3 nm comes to 0.6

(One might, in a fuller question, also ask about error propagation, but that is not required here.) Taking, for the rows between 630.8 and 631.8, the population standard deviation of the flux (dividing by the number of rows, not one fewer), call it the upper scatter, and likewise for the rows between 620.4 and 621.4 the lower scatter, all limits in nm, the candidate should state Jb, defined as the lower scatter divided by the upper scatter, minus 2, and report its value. -1.0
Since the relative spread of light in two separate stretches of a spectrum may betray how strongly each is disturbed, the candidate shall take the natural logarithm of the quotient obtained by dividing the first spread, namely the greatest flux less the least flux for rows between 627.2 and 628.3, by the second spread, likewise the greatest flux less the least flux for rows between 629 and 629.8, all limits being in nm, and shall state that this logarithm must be 0.7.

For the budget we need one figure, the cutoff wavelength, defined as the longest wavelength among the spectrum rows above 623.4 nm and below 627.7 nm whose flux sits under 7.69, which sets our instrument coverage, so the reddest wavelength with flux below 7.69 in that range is 626.651 nm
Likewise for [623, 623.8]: 623.772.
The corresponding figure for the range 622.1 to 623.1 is 622.624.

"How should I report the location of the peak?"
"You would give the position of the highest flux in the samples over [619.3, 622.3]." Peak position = 620.334 nm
